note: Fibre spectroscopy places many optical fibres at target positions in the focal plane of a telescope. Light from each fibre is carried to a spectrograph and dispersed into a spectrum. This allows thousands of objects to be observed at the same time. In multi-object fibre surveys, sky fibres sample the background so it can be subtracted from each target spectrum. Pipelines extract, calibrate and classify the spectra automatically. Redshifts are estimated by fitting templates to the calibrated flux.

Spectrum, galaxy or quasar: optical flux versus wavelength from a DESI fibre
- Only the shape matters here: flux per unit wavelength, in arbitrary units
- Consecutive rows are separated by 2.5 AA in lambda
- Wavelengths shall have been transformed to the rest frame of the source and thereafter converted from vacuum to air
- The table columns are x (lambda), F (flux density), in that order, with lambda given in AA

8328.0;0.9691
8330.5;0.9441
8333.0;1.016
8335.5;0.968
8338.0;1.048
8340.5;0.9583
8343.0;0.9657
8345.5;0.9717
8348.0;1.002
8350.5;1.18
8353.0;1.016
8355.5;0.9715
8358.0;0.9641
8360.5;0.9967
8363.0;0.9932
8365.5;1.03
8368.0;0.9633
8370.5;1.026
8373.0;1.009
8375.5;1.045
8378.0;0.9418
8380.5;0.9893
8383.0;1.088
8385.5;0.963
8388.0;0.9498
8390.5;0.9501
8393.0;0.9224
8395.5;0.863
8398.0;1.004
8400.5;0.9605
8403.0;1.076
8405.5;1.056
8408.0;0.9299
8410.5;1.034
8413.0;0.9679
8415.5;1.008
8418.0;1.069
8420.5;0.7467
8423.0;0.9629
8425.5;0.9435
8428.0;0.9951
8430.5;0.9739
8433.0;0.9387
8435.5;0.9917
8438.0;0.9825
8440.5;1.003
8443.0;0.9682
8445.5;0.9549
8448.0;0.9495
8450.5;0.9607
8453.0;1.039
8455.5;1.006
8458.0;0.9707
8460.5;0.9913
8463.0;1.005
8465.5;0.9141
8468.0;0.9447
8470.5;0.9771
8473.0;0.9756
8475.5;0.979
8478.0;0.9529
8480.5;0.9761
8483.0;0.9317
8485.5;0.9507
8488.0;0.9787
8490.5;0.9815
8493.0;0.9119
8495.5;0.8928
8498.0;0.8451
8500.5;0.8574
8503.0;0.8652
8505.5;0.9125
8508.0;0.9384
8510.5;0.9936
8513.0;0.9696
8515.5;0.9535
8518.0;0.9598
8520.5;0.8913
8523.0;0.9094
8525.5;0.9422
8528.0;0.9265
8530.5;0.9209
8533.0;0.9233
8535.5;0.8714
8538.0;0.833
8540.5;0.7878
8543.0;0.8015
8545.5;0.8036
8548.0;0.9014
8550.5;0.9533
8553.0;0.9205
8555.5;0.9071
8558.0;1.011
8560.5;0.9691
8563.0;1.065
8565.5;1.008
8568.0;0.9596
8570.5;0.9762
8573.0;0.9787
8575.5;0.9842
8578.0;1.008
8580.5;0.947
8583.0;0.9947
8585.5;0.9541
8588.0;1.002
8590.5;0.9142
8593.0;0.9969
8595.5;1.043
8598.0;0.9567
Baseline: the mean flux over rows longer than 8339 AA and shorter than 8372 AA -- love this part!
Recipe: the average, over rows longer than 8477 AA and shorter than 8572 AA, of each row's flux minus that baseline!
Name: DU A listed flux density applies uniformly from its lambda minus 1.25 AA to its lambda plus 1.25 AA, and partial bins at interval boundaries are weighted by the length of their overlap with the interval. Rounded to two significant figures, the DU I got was -0.078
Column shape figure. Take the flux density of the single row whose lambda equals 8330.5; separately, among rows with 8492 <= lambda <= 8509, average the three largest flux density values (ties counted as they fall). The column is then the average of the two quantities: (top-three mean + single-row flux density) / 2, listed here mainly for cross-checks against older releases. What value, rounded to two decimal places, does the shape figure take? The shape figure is 0.93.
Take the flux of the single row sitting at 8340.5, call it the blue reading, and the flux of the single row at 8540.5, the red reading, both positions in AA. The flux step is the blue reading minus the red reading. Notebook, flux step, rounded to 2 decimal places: 0.17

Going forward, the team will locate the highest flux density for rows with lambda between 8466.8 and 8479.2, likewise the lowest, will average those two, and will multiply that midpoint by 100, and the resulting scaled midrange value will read 96.2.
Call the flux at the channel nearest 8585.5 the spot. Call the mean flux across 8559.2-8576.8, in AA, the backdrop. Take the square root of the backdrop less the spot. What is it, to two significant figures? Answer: 0.19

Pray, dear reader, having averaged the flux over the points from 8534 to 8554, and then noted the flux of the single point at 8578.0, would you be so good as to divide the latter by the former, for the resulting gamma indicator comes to 1.17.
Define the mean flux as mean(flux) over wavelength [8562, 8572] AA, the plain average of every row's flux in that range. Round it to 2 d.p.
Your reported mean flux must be 1.00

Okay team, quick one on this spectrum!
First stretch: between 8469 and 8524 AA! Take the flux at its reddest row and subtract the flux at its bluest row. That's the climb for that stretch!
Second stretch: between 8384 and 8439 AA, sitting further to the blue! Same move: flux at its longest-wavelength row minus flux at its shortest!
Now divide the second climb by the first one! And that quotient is -0.3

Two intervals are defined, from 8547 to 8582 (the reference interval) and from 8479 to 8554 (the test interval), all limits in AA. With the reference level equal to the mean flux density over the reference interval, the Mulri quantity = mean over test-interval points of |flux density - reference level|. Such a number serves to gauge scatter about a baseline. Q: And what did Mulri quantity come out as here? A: 0.064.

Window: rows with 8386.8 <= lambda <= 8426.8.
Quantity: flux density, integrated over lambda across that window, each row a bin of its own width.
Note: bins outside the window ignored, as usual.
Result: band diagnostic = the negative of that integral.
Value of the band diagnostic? -38.6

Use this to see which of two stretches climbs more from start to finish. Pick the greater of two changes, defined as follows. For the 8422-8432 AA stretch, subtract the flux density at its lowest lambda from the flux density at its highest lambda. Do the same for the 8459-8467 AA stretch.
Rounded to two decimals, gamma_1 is 0.01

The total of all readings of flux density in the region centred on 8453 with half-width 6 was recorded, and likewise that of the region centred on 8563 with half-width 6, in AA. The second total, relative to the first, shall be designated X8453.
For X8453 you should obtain 1.02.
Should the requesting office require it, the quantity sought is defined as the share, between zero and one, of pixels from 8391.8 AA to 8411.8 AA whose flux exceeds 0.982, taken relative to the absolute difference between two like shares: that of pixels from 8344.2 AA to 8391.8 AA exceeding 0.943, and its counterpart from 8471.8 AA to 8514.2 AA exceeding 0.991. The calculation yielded 0.56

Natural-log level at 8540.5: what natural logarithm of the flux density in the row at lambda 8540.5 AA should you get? -0.239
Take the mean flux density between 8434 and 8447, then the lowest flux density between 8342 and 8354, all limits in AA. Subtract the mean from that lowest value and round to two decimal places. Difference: -0.01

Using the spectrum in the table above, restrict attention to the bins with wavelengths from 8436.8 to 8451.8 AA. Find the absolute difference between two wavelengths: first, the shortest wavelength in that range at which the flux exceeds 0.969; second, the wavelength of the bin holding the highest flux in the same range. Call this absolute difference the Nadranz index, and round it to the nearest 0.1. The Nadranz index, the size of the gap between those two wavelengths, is 2.5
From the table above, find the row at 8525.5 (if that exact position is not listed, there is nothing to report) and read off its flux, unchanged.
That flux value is 0.9422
